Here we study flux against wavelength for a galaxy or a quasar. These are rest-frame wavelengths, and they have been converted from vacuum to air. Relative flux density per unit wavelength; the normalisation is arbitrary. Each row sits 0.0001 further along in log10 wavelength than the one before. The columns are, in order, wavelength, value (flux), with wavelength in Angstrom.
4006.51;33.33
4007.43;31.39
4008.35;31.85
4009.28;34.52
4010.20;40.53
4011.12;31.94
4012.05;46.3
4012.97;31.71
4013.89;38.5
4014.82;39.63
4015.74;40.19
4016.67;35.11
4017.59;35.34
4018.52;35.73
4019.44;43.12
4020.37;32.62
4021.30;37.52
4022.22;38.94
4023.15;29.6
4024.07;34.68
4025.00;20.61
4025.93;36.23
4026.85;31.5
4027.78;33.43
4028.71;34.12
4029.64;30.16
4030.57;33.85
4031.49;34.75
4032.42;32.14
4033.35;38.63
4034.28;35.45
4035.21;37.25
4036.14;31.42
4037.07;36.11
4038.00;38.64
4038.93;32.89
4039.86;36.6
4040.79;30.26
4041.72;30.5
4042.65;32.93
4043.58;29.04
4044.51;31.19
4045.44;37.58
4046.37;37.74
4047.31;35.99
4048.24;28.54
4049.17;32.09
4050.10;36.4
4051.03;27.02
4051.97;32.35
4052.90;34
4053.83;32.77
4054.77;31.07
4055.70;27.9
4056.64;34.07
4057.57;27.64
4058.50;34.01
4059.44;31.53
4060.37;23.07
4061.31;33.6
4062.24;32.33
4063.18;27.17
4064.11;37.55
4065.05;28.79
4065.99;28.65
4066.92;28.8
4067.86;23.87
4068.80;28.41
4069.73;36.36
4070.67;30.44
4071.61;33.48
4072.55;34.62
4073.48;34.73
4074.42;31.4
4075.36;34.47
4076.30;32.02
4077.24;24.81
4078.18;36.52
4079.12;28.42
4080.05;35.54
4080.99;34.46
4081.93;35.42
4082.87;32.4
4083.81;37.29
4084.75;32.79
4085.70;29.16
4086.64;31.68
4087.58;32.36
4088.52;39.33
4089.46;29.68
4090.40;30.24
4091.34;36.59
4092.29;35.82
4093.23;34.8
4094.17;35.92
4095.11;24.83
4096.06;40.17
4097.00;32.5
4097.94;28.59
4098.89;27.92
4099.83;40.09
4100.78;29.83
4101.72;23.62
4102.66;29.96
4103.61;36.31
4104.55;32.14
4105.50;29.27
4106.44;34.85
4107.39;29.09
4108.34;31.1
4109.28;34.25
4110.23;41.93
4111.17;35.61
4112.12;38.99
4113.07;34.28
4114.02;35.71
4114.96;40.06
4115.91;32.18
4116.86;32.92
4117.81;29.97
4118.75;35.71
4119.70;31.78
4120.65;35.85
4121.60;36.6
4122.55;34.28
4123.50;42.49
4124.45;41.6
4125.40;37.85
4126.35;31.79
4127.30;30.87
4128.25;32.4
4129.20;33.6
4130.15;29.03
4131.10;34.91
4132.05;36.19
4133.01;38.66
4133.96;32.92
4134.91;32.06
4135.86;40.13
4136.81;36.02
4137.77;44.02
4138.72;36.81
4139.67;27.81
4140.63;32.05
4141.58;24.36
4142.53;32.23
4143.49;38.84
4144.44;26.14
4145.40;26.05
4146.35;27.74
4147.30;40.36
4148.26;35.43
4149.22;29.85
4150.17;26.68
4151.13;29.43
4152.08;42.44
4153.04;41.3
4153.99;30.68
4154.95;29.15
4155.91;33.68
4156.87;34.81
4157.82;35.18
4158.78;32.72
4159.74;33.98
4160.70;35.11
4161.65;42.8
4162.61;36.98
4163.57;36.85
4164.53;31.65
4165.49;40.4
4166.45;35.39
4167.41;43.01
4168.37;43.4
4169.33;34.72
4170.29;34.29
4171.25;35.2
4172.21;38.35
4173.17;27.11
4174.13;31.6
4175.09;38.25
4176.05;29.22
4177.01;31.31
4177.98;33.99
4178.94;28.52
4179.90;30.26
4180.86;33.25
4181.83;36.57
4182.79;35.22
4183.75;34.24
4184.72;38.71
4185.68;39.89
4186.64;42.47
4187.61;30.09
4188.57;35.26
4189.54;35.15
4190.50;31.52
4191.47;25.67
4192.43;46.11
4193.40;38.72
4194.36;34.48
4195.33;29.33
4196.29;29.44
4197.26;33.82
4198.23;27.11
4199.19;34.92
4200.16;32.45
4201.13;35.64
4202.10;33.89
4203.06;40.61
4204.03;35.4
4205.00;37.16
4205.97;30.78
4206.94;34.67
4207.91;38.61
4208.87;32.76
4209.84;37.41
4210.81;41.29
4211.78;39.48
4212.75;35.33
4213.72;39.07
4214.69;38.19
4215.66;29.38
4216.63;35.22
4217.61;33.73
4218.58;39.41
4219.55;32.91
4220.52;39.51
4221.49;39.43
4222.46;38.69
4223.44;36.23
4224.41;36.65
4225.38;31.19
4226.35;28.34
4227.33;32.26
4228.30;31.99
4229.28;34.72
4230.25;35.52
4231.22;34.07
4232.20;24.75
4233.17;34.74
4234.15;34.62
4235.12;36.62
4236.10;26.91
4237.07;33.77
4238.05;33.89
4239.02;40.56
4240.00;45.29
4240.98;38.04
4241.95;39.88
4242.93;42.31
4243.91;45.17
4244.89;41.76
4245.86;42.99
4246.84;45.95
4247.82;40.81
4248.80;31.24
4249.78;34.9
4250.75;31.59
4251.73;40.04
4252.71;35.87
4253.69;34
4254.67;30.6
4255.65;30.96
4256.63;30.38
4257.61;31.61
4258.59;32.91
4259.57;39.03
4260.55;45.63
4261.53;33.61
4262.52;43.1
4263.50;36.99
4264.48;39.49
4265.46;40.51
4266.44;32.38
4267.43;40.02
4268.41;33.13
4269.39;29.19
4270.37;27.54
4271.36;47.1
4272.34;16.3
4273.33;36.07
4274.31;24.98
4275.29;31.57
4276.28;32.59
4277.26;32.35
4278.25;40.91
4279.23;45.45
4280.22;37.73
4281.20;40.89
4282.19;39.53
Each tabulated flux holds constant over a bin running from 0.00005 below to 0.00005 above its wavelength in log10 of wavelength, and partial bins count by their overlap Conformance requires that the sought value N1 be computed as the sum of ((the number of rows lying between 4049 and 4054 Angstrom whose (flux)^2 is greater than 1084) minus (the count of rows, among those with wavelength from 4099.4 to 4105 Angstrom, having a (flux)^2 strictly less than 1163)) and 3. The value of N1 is 1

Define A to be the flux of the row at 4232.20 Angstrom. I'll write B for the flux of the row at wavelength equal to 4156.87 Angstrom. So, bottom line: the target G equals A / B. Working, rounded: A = 24.75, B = 34.81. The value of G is 0.71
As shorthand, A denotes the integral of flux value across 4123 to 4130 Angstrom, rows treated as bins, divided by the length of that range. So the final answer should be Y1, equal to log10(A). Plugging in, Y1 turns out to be 1.55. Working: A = 35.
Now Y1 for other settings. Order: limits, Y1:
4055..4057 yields 1.49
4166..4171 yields 1.58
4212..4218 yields 1.55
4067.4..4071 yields 1.47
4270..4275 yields 1.48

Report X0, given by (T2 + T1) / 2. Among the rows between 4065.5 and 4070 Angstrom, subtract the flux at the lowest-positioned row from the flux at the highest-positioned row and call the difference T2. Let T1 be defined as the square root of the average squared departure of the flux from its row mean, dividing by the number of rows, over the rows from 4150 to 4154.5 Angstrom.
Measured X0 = 7.1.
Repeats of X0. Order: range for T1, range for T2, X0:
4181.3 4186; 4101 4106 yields 3.9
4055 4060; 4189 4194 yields 3.2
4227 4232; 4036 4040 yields 3.3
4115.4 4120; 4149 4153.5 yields 6.7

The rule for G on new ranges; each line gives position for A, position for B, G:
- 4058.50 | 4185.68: 0.85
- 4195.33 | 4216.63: 0.83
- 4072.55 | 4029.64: 1.15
